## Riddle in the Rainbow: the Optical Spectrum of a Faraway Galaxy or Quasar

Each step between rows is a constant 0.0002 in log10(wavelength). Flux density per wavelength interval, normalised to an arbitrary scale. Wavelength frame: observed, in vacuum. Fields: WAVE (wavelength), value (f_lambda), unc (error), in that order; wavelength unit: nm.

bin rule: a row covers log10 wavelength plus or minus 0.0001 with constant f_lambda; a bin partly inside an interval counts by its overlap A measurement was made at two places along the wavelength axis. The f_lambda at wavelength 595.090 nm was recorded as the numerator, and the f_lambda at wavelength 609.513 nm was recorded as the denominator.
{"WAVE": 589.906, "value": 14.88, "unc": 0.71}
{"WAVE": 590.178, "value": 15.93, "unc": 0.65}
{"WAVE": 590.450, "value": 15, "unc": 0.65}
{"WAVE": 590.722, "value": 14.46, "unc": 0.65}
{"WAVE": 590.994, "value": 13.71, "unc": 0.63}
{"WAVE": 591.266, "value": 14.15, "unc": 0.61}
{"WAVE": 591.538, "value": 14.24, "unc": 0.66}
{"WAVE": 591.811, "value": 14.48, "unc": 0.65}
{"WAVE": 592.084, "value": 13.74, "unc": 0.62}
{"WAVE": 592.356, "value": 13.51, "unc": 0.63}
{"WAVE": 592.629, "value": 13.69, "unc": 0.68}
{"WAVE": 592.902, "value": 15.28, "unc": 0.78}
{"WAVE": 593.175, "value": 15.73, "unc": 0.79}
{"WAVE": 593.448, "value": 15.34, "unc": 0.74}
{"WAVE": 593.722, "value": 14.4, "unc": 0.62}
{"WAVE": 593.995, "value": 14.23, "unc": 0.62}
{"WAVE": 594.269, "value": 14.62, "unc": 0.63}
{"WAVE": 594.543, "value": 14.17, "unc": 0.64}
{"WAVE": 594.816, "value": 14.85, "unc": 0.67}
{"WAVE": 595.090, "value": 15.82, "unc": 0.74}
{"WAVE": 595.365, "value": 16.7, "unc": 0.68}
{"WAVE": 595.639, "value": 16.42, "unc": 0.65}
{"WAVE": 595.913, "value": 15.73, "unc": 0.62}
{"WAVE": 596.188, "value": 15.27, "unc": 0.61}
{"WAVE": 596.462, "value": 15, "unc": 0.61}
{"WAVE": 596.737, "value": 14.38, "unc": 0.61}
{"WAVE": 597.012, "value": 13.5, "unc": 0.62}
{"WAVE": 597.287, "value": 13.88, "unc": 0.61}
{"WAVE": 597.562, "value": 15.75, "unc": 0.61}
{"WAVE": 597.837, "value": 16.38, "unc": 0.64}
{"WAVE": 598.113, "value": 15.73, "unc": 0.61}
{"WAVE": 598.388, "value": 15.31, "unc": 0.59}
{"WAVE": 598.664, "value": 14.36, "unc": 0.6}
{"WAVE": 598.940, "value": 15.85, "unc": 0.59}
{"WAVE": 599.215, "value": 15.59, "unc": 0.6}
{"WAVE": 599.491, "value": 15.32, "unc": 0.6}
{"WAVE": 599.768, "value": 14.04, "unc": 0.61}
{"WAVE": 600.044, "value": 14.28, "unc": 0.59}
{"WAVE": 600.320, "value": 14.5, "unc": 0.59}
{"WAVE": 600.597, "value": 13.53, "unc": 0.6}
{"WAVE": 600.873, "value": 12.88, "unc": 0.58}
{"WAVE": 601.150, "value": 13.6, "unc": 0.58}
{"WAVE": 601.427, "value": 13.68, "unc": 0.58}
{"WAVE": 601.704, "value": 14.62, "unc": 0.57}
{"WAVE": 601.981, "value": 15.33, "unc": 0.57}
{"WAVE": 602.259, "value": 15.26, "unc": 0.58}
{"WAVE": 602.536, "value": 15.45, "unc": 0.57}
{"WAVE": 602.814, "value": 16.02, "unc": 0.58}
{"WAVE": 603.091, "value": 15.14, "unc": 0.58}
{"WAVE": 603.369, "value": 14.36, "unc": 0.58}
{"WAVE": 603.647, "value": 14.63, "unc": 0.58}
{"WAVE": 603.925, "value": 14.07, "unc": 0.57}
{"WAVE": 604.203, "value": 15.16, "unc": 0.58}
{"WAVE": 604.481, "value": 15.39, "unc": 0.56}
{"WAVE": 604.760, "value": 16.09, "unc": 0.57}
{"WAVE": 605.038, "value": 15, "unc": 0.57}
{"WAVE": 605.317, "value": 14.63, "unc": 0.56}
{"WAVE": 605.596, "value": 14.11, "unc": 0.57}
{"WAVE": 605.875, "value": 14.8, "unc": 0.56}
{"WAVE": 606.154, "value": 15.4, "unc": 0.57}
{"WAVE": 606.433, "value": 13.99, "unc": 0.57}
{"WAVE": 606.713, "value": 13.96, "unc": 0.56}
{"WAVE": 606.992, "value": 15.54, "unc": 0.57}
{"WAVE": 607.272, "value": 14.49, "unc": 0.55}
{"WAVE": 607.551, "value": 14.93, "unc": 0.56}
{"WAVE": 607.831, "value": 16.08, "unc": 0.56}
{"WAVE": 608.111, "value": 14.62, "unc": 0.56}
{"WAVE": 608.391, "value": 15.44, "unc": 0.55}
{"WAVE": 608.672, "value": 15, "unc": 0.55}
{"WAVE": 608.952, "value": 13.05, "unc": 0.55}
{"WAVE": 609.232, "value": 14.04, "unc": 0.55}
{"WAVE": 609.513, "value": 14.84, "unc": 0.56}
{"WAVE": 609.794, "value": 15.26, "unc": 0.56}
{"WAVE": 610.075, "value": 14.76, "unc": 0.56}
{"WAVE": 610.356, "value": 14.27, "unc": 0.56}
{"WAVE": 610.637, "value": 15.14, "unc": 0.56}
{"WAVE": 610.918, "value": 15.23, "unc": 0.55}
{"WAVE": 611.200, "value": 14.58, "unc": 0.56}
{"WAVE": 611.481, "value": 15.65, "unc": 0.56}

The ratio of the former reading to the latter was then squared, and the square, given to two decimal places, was 1.14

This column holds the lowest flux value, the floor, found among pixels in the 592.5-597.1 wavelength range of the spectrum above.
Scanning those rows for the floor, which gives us 13.5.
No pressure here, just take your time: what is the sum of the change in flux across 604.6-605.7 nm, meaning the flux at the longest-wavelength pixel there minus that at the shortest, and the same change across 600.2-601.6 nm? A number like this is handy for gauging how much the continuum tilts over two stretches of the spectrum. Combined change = -2.8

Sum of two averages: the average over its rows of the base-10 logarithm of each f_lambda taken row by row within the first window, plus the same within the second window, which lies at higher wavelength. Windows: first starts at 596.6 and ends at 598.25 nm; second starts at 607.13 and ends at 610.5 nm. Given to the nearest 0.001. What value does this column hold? 2.341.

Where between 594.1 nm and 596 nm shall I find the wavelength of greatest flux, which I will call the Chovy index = 595.365 nm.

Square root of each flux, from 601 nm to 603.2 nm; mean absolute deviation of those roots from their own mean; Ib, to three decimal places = 0.090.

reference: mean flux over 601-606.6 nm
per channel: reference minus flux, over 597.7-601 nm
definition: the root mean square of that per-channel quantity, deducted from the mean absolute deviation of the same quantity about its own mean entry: -0.120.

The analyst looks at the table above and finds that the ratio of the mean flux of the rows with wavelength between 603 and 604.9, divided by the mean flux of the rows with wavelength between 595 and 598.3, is 0.97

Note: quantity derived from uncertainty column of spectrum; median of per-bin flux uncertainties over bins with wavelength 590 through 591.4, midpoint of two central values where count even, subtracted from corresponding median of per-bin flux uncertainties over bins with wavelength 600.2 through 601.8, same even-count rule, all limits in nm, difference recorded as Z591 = -0.07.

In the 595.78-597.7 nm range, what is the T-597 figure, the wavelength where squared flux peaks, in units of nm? 597.562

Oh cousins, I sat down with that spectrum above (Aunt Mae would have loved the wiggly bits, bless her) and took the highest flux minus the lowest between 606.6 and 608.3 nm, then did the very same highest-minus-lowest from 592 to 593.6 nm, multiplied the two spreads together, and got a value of 4.7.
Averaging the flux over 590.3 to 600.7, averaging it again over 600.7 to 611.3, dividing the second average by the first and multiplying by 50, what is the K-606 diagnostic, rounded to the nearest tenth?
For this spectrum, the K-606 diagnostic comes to 49.8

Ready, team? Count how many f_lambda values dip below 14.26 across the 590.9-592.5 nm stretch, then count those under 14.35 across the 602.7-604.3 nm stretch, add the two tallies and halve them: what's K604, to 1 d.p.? 3.0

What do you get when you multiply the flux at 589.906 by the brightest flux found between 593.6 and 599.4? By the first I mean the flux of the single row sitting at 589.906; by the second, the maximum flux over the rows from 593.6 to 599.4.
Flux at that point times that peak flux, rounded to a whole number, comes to 248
